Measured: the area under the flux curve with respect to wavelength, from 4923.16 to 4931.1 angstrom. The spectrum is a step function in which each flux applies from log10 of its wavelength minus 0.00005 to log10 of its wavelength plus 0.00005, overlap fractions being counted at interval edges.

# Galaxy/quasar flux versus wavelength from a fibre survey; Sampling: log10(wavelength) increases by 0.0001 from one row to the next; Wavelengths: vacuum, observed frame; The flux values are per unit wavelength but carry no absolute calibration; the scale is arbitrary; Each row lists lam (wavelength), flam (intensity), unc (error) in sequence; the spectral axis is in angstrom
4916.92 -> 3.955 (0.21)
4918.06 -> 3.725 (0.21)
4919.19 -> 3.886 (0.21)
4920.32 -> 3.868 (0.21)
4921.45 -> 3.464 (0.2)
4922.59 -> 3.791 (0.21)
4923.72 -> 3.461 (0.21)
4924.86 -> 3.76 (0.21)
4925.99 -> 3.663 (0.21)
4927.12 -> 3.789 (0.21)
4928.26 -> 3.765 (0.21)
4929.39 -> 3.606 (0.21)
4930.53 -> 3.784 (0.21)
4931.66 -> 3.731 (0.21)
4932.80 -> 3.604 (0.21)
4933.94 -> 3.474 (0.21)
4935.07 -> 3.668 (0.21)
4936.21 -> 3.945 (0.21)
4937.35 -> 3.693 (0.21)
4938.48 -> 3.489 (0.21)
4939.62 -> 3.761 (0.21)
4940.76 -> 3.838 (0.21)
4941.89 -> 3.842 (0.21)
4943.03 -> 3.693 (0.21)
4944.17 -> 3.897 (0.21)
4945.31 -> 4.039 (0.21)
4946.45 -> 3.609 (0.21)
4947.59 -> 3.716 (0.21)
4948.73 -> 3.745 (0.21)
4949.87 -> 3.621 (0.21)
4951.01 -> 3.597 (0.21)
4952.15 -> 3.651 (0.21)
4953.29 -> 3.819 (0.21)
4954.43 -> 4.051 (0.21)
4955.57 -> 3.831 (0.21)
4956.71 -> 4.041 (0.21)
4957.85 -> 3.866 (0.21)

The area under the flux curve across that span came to 29.3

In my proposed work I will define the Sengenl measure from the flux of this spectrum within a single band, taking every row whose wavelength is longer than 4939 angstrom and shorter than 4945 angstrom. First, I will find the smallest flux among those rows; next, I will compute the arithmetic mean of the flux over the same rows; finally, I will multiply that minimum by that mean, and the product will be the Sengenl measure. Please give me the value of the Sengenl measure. 14.1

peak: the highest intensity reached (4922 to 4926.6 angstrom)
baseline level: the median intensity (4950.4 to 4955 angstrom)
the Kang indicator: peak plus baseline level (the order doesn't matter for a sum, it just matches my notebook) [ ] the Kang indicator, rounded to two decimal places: 7.53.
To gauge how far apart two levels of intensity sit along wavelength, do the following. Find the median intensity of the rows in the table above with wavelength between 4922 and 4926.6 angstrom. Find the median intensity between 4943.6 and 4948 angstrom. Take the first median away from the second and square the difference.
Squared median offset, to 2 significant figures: 0.0090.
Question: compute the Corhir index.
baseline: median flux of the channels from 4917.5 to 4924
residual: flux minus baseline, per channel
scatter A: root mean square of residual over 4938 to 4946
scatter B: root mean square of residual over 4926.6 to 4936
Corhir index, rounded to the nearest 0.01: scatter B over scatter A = 0.80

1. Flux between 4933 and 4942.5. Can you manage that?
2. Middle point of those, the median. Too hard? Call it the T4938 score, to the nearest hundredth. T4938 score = 3.73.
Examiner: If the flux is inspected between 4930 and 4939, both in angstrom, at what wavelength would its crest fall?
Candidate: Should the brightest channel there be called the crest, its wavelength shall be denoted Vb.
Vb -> 4936.21 angstrom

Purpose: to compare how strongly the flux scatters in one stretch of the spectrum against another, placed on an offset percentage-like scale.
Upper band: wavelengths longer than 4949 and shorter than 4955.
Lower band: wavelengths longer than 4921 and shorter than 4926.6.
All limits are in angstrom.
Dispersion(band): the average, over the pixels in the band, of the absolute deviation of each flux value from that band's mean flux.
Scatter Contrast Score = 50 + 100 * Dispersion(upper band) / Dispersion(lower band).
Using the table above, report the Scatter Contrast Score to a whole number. 163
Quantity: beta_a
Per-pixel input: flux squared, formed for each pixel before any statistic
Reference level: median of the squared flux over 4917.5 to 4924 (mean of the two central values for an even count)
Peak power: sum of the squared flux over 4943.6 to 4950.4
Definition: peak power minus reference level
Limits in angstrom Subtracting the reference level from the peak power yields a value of 71.3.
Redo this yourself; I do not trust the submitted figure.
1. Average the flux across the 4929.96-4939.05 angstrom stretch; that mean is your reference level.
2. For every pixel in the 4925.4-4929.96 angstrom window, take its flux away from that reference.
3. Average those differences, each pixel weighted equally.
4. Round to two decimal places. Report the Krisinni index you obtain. -0.03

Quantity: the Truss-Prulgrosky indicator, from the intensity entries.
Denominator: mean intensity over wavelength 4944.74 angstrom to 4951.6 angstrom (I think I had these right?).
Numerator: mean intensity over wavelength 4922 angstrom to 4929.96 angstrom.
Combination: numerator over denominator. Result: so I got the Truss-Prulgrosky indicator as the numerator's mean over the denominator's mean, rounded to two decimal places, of 0.99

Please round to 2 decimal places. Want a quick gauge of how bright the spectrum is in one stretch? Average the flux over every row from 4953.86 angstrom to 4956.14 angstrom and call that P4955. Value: 3.94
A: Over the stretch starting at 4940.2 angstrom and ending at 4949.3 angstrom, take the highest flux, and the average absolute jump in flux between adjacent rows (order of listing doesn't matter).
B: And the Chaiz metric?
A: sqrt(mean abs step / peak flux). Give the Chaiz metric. 0.194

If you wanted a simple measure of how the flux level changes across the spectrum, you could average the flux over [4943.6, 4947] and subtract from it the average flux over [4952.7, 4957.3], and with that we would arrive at -0.09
